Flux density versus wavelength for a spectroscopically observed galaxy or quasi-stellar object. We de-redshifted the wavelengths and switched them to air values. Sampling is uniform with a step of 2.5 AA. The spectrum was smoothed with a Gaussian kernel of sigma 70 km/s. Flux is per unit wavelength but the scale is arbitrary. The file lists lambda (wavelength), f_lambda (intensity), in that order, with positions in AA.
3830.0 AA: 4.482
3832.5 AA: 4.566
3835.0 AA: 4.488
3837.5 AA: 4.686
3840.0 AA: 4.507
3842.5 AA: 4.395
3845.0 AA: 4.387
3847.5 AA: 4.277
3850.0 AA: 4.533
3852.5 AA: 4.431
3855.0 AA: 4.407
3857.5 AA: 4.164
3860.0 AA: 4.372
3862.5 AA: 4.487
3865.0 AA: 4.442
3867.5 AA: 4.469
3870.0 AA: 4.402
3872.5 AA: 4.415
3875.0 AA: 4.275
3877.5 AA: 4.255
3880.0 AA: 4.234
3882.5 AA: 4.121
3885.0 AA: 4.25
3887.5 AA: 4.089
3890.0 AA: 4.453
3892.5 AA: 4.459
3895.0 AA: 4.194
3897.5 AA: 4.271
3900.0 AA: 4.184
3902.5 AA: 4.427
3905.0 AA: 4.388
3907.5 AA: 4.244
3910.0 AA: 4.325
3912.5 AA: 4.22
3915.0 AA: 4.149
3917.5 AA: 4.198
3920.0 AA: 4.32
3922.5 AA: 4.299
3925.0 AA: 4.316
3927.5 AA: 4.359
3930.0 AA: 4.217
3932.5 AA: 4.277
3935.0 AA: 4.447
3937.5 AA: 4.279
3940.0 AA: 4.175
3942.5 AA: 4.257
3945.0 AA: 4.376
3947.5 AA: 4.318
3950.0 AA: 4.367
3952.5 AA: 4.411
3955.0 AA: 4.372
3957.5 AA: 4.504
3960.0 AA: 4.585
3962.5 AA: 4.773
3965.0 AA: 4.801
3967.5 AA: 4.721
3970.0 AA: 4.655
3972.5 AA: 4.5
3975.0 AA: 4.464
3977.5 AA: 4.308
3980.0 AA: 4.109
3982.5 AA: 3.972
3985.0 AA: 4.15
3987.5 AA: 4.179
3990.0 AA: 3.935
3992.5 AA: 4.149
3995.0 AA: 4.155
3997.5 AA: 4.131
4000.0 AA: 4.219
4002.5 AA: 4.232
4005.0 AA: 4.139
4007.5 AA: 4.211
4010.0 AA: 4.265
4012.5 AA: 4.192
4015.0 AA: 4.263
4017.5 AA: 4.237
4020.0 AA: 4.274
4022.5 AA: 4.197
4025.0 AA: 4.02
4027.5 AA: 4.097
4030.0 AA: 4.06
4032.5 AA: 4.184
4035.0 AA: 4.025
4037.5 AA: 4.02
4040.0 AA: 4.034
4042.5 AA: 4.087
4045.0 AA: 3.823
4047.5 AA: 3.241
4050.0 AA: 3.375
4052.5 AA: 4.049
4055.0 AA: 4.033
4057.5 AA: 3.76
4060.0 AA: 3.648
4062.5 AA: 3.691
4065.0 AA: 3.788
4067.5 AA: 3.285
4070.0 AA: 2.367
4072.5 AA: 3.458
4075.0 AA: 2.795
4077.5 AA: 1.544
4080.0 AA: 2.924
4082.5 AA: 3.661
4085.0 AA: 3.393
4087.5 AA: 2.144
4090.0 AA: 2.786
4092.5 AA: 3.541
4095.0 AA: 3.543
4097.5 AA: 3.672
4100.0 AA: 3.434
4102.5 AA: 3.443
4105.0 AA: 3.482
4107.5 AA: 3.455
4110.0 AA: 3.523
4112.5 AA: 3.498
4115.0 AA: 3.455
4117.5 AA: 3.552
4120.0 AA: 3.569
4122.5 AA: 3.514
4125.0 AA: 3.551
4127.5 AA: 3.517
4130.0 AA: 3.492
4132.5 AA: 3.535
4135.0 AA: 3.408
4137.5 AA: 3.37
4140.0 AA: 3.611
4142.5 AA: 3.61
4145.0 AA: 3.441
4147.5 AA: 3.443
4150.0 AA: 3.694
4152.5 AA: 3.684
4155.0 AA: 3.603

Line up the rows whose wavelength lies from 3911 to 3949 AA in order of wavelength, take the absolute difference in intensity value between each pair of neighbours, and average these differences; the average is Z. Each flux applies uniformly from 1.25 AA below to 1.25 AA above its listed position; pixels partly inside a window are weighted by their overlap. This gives 0.09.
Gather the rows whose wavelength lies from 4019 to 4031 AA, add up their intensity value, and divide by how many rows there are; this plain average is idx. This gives 4.1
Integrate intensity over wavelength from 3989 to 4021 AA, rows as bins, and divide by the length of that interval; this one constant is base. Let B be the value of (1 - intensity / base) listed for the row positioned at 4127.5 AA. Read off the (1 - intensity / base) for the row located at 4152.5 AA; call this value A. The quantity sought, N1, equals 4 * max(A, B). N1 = 0.639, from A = 0.12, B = 0.160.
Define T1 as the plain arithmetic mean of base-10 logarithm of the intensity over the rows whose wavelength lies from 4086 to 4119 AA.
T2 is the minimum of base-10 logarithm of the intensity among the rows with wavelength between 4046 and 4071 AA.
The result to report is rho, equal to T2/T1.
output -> 0.72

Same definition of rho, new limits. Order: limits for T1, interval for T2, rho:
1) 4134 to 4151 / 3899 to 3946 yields 1.13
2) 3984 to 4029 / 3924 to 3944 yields 1.00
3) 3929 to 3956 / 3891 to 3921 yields 0.97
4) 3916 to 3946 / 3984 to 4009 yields 0.94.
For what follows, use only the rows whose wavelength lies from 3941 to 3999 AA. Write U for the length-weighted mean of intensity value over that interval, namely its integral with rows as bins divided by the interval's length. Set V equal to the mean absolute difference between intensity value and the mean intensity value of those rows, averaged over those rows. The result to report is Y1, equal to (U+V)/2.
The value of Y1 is 2.28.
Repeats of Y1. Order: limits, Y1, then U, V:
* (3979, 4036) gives 2.11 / 4.15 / 0.07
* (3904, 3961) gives 2.20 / 4.32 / 0.08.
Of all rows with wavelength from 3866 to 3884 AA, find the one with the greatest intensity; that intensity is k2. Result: 4.469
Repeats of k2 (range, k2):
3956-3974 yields 4.801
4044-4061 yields 4.049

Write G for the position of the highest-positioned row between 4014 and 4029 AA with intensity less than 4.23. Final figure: 4027.5 AA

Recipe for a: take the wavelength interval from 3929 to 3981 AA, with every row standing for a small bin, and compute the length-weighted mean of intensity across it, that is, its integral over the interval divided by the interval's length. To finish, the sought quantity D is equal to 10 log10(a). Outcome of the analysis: 6.46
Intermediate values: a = 4.4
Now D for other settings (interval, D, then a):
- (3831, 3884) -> 6.43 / 4.4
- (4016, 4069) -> 5.91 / 3.9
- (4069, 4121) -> 5.06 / 3.2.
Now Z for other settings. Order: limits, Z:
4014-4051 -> 0.13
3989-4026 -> 0.07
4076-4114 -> 0.40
